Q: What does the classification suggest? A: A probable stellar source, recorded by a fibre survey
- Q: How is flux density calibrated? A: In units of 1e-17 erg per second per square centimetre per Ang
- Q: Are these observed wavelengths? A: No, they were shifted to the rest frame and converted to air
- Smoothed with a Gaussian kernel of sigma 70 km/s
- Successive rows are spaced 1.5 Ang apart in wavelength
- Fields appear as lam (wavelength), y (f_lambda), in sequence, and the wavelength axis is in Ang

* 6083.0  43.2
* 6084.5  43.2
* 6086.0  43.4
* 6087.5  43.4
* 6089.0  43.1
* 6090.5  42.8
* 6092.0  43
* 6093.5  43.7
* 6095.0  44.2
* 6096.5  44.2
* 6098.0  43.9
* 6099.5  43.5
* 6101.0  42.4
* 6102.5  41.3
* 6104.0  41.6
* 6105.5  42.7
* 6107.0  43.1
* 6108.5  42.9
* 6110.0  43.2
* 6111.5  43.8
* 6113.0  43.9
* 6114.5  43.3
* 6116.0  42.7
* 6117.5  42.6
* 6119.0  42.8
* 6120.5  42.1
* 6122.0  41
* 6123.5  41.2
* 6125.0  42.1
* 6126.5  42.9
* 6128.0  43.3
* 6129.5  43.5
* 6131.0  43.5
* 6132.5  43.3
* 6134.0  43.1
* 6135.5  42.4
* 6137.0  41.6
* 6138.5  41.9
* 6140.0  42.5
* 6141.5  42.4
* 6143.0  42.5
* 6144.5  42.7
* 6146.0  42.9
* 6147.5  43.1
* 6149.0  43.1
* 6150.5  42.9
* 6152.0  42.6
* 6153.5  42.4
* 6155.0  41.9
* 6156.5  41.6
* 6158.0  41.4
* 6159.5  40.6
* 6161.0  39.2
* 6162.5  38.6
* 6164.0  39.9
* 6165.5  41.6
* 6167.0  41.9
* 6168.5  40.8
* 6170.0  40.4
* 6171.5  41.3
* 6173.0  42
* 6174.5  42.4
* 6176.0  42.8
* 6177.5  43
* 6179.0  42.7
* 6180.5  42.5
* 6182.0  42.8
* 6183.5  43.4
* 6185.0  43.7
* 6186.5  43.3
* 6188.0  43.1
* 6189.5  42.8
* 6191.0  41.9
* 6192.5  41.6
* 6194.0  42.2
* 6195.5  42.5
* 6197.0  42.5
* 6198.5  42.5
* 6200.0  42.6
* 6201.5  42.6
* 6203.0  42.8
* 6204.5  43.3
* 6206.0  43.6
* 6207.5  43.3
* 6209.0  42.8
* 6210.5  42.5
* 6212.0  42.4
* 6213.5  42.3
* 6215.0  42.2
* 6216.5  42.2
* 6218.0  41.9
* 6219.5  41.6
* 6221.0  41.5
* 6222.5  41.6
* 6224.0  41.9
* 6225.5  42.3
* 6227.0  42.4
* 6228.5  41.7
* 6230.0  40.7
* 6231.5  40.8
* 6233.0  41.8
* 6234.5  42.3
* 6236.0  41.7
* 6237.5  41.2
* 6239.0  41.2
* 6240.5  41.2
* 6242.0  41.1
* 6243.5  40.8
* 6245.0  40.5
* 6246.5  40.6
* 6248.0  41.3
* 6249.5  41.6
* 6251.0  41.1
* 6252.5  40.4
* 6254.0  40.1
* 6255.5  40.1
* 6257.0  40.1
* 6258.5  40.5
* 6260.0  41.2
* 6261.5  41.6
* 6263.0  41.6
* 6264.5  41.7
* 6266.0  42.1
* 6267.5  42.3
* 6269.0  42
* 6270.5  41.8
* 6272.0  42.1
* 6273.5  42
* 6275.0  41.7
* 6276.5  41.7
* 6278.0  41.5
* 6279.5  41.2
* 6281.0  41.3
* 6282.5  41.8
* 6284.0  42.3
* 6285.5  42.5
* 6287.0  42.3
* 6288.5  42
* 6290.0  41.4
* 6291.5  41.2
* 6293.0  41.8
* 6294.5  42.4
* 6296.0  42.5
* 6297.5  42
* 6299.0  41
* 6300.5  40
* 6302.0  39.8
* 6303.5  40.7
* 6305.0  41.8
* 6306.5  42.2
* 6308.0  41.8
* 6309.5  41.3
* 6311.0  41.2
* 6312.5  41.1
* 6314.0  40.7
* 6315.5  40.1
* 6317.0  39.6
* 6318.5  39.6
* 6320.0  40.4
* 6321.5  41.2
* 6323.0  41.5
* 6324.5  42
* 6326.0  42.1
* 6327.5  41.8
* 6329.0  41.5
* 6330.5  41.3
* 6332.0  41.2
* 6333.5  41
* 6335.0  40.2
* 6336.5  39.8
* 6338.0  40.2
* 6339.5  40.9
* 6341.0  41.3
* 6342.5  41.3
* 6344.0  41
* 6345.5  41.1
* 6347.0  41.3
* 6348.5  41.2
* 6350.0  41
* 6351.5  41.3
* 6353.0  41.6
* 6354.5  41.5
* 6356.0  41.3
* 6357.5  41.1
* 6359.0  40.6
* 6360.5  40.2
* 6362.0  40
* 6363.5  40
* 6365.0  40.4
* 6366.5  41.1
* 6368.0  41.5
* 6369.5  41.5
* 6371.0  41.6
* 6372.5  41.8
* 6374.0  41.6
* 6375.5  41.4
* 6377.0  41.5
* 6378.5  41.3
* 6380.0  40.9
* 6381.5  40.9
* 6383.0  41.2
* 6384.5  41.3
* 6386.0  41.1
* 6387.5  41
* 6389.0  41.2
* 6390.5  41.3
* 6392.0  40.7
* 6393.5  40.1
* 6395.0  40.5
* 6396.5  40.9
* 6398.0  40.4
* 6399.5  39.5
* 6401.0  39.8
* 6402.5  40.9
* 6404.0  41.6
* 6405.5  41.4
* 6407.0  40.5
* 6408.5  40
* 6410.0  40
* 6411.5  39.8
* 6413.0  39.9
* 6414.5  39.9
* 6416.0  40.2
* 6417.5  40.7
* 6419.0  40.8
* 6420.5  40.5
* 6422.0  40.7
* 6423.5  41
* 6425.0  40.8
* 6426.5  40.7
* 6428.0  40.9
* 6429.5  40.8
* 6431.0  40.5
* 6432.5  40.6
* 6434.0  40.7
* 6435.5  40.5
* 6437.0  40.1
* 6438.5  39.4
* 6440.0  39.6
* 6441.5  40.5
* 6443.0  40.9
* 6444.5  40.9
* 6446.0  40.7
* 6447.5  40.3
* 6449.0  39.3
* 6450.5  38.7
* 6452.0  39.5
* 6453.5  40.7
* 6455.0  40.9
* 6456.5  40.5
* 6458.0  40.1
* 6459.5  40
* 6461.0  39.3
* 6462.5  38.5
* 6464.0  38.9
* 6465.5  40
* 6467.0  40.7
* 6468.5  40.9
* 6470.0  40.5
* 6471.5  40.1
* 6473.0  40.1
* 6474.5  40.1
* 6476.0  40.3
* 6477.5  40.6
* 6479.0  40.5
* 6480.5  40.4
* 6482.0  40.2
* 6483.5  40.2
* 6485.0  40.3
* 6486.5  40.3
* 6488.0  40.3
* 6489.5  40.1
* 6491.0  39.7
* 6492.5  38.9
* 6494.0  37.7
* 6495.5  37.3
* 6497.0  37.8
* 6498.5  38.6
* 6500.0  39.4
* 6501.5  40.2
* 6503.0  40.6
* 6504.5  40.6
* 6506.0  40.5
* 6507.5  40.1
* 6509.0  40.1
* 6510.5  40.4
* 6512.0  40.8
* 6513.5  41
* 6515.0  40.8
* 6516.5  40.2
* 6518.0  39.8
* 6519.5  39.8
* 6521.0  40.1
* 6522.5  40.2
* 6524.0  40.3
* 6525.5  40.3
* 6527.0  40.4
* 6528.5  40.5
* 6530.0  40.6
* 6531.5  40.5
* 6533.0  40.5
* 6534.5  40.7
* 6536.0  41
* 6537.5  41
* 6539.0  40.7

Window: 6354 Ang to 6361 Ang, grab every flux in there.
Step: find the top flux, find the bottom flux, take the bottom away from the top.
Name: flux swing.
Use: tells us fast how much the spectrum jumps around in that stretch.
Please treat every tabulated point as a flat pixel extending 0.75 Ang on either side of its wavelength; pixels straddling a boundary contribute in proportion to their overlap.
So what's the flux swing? 1.3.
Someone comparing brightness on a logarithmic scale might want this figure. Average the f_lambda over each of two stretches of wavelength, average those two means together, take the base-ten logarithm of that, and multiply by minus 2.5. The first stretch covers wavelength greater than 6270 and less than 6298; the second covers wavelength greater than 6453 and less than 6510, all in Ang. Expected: -4.029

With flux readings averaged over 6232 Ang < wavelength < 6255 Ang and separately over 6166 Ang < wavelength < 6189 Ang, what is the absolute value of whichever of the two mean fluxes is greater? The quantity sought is 42.4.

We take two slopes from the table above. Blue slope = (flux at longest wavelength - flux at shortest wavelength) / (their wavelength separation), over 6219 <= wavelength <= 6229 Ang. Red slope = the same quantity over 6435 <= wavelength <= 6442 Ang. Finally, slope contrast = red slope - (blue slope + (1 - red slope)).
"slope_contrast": -1.01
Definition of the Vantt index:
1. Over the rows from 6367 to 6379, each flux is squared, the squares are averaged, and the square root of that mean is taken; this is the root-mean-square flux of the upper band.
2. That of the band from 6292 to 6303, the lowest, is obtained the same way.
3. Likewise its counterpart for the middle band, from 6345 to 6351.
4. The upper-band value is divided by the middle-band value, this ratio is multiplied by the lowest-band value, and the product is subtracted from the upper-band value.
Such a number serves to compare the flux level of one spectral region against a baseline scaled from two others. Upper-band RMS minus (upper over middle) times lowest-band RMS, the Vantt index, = -0.2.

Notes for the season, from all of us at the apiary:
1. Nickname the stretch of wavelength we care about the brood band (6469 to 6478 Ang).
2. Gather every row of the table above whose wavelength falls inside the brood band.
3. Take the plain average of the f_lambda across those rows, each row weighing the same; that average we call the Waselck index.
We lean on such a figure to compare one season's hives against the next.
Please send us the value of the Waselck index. 40.3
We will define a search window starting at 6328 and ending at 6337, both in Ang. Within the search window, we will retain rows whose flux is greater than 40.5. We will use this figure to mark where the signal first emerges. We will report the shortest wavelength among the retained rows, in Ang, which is 6329.0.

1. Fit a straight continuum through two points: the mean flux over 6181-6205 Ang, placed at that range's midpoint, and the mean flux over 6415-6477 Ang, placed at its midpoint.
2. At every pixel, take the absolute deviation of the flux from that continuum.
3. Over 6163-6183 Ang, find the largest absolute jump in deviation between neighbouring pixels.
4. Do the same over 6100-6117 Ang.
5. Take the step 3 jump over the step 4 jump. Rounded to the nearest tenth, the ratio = 1.5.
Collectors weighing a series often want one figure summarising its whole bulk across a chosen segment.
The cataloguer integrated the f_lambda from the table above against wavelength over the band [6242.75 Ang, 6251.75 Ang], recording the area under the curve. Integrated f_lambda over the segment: 369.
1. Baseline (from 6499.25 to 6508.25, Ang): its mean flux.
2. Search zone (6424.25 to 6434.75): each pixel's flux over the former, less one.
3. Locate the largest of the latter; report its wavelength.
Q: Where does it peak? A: 6428.0 Ang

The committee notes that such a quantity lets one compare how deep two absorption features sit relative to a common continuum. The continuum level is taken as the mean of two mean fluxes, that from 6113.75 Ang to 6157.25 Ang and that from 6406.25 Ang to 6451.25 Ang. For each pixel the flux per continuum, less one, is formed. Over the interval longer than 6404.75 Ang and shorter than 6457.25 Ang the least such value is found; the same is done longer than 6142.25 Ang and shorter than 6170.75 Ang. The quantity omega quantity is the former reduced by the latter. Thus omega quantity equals 0.00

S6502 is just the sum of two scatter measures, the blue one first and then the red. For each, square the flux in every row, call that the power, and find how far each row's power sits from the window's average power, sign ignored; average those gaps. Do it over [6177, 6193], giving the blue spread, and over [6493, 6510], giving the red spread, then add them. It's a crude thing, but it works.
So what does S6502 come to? 124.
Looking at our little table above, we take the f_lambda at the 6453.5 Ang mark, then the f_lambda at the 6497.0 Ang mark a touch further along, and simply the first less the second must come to 2.9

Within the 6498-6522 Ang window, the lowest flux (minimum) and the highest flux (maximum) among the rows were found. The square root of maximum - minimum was 1.55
